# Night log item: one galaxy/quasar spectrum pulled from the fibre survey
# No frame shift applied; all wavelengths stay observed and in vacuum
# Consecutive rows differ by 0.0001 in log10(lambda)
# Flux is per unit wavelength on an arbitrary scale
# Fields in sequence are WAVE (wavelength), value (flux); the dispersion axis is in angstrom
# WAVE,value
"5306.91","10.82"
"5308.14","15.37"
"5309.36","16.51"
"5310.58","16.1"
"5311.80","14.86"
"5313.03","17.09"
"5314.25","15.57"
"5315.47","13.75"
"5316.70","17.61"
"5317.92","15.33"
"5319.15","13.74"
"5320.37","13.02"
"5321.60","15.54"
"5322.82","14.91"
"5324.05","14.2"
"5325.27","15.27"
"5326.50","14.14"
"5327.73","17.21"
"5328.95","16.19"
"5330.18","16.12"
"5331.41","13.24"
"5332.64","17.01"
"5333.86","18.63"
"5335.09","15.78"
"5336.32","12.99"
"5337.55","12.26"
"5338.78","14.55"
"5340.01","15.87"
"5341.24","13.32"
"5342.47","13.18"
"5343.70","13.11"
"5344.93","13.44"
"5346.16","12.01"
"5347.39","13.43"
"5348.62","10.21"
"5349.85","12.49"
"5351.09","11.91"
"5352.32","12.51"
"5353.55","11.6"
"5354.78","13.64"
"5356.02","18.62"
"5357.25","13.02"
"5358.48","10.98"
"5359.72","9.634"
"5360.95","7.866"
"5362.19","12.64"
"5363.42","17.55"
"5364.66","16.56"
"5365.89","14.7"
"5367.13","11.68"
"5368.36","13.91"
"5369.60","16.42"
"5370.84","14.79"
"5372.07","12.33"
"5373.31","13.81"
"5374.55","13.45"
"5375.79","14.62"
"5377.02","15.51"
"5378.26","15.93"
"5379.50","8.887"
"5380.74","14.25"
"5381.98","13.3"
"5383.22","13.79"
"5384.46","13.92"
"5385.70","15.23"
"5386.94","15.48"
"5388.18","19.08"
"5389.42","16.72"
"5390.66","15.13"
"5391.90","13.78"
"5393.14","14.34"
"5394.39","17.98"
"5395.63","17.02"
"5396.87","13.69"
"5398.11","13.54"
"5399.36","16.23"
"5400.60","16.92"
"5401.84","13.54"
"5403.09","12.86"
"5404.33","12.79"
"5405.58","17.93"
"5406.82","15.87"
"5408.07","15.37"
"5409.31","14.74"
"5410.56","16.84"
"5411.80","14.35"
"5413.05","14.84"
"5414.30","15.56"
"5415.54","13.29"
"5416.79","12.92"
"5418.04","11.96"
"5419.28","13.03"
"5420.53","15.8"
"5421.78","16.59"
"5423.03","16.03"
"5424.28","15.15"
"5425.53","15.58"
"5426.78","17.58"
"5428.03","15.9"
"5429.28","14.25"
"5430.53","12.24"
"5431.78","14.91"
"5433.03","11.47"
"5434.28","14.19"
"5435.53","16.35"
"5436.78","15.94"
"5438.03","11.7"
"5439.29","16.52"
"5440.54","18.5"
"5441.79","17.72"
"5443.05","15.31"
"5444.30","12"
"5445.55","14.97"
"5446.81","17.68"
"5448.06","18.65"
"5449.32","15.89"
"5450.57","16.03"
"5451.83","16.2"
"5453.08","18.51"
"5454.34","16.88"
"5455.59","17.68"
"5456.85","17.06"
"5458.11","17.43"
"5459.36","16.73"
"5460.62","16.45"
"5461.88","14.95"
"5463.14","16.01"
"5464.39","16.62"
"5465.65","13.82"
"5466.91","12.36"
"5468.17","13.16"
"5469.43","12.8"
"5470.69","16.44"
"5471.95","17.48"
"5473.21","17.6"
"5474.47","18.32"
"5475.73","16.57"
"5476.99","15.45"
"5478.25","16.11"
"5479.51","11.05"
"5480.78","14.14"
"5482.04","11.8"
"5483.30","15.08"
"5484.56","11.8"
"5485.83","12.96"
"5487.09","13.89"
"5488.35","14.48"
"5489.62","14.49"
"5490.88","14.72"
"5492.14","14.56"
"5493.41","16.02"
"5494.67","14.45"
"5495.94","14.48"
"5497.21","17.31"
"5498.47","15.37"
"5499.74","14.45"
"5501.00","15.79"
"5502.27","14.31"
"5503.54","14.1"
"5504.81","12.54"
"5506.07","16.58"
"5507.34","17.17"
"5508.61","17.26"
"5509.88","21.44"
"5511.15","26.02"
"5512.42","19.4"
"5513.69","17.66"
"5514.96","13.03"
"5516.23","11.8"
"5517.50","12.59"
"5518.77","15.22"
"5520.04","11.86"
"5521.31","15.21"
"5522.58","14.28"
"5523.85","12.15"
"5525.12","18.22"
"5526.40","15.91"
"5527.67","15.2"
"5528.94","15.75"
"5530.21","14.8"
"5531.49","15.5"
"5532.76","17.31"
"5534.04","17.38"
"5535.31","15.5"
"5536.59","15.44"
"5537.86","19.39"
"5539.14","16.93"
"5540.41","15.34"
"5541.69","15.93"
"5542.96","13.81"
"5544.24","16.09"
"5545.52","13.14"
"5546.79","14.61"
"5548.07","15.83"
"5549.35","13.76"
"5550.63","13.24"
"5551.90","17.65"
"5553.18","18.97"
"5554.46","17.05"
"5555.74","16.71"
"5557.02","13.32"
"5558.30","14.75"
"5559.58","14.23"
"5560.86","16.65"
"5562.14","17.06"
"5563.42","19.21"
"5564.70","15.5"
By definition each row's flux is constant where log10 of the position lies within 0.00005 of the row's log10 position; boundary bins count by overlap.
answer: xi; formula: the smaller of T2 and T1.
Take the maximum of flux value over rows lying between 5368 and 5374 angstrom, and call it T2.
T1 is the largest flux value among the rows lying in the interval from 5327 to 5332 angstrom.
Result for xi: 16.4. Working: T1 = 17.21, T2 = 16.42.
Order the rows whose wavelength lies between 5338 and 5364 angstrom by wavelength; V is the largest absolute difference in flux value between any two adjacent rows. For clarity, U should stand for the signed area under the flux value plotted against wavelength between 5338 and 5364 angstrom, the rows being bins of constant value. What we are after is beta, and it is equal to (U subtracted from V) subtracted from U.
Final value 666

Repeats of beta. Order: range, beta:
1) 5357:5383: 691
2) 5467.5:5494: 774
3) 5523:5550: 837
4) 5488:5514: 842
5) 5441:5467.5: 853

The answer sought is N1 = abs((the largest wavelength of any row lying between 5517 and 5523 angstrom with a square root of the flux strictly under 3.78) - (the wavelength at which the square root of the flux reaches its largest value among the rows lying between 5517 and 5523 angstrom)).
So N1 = 3.8 angstrom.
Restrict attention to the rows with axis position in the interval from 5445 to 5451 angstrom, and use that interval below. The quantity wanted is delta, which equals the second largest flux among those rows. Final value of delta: 17.68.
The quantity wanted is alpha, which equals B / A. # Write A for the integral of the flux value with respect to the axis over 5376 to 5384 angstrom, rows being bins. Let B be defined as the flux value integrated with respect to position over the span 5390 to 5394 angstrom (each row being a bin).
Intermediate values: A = 109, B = 59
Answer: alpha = 0.5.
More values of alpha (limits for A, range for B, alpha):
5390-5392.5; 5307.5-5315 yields 3.3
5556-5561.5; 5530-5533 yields 0.6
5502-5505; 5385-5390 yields 2.0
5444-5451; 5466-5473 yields 0.9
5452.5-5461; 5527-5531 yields 0.4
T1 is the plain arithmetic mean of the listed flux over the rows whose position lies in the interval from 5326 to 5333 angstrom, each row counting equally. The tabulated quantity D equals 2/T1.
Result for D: 0.128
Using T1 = 15.7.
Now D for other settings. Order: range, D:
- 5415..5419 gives 0.157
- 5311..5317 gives 0.127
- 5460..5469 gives 0.135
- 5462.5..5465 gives 0.123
